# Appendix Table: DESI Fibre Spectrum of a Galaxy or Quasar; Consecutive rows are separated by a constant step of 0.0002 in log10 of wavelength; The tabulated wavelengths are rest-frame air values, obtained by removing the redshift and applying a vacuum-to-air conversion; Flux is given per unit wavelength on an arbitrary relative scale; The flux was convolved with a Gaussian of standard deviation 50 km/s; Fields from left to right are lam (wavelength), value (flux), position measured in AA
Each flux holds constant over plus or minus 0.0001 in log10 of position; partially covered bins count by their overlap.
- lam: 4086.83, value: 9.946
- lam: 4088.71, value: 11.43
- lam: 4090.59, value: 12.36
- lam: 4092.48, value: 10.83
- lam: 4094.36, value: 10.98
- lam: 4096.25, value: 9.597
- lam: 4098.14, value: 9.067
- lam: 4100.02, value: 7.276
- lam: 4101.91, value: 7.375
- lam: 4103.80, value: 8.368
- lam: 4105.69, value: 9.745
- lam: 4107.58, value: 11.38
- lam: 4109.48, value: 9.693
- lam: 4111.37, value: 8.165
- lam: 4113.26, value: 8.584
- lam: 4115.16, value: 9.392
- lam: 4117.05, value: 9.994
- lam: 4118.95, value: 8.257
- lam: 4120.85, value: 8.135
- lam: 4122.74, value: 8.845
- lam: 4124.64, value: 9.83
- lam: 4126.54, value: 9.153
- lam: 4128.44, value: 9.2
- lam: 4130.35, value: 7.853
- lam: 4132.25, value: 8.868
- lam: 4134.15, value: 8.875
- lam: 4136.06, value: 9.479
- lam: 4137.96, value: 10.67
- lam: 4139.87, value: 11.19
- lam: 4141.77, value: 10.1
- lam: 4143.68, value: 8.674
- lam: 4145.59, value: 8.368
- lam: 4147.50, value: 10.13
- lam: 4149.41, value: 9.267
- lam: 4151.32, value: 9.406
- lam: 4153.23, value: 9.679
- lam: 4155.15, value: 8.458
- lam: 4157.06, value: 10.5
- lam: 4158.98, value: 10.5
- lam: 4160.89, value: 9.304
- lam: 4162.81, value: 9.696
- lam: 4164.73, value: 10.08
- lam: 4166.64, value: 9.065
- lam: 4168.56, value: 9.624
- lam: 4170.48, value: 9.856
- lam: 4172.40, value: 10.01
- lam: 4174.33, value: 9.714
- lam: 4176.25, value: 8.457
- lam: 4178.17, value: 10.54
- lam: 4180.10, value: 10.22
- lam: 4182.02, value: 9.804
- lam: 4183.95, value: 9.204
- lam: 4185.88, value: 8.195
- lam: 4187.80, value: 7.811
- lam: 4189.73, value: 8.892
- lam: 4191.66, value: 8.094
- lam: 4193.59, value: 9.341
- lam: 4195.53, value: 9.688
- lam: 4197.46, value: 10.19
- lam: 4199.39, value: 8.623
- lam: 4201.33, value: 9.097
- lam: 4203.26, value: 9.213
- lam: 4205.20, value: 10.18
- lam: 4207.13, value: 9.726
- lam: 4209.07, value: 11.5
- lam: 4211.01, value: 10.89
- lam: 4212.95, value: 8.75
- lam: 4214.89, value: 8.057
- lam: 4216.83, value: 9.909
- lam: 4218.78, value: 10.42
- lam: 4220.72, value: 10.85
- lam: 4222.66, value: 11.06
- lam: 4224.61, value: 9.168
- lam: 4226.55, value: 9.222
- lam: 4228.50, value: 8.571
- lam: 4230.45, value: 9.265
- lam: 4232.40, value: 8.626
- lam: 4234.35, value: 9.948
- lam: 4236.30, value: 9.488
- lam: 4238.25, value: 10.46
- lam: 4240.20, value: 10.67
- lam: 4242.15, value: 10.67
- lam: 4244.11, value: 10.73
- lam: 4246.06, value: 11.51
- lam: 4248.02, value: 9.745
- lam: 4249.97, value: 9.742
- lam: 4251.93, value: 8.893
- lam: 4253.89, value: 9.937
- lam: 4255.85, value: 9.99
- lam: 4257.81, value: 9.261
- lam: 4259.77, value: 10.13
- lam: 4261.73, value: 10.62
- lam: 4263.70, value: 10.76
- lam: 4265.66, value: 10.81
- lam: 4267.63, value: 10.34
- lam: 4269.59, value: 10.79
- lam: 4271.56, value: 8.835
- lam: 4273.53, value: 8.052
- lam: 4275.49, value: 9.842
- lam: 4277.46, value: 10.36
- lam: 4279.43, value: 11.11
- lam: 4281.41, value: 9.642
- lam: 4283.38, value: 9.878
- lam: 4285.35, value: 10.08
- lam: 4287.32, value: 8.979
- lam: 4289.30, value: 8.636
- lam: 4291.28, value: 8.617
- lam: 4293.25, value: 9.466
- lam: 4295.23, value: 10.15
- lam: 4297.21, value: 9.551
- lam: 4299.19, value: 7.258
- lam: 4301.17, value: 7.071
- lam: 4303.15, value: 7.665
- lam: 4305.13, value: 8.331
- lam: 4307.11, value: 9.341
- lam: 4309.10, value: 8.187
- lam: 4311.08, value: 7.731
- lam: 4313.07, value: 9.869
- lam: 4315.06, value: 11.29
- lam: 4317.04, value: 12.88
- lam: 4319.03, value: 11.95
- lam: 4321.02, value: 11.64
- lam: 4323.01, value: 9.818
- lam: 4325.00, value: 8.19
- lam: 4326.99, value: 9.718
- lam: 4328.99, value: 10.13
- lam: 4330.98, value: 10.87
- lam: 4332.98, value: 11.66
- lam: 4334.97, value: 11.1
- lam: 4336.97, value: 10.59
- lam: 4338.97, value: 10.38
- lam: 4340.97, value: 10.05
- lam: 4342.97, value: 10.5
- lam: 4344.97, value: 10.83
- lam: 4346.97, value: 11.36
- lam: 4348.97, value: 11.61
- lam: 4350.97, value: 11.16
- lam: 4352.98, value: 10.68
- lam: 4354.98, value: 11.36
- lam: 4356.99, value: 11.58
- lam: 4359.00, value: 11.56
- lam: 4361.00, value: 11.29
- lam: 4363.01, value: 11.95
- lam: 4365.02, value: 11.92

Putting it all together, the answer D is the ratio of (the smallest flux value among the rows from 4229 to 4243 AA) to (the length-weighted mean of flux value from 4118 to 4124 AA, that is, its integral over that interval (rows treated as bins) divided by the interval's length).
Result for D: 1.02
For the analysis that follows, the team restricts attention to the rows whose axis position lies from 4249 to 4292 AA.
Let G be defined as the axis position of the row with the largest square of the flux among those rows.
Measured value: 4279.43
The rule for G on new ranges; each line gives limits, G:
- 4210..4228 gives 4222.66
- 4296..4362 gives 4317.04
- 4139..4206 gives 4139.87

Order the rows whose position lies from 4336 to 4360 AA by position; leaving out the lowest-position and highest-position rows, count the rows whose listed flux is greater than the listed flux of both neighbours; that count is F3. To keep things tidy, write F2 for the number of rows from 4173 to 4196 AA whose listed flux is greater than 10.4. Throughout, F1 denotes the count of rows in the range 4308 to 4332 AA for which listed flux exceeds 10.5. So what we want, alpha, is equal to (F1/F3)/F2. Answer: 2.5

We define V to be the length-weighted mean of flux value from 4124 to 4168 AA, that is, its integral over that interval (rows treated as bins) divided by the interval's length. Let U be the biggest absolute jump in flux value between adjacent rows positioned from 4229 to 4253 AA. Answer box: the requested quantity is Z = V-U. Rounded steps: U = 1.8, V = 9.5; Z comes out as 7.7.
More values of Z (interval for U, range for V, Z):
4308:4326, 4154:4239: 7.4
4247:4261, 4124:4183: 8.5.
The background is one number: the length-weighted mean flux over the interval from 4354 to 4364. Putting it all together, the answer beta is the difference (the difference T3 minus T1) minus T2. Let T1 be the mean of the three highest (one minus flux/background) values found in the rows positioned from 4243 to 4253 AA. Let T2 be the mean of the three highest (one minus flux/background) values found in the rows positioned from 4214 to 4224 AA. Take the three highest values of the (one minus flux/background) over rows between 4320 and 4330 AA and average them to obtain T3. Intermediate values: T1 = 0.181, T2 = 0.18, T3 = 0.20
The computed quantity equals -0.162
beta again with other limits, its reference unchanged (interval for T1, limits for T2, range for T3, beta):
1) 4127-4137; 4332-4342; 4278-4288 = -0.188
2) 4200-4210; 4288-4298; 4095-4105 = -0.084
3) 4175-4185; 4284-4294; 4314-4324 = -0.395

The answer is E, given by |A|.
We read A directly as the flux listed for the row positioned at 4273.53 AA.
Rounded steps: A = 8.052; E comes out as 8.1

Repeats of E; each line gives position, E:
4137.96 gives 10.7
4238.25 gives 10.5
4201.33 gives 9.1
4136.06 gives 9.5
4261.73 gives 10.6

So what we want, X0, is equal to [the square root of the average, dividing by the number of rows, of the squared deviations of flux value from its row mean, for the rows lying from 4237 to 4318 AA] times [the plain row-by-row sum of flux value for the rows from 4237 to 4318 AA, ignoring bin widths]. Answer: 481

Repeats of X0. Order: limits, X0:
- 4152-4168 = 51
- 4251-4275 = 103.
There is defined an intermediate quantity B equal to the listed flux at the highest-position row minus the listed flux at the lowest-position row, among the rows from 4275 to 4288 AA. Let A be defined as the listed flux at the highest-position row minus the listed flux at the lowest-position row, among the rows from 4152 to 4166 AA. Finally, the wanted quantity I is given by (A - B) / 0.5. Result 3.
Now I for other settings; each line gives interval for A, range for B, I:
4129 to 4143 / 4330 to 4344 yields 5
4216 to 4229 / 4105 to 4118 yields -3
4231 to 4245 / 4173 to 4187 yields 7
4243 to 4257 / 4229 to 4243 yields -4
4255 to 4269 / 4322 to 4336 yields -2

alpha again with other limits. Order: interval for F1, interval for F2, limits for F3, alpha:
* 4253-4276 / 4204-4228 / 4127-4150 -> 0.4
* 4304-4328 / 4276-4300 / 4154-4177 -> 2.0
